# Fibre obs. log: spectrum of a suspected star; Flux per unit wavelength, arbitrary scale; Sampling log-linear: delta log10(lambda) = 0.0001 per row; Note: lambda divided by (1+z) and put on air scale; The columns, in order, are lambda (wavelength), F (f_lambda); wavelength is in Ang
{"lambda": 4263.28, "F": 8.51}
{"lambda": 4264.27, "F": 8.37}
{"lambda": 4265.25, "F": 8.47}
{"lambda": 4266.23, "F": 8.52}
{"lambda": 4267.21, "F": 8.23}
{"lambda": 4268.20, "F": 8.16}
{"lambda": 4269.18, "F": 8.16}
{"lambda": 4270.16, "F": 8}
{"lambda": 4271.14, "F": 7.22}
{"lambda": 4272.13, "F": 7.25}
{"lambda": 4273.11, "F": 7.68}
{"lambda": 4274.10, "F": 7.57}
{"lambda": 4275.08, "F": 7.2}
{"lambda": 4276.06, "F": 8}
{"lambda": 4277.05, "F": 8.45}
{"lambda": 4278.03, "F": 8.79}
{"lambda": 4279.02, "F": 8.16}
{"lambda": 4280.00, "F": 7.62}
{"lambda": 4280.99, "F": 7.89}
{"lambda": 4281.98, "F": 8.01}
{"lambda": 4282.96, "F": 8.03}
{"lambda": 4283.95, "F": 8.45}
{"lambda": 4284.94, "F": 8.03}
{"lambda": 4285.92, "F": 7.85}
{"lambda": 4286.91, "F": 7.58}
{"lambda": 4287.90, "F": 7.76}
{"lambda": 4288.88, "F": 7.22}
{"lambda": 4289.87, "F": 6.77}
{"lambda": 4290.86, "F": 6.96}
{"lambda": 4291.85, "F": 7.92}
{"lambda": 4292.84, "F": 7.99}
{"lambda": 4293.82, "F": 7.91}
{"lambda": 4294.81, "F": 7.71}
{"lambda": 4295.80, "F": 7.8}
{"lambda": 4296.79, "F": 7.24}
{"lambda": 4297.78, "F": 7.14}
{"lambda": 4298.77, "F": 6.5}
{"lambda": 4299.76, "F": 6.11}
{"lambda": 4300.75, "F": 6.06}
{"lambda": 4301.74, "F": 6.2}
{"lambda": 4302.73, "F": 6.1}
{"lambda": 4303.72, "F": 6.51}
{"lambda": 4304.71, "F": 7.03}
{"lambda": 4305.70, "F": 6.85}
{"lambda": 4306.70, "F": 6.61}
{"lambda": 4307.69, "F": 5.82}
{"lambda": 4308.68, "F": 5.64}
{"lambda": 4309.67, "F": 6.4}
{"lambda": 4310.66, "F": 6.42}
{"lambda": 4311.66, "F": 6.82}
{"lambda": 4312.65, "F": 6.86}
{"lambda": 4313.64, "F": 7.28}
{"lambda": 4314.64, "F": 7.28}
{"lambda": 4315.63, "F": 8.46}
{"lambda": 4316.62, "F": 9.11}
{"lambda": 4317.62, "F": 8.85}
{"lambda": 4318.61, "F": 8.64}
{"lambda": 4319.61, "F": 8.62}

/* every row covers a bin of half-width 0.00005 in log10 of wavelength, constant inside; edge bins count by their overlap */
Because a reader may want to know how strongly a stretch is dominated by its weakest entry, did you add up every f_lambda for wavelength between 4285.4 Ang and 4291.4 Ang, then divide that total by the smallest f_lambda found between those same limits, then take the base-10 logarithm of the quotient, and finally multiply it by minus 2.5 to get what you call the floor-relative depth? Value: -2.036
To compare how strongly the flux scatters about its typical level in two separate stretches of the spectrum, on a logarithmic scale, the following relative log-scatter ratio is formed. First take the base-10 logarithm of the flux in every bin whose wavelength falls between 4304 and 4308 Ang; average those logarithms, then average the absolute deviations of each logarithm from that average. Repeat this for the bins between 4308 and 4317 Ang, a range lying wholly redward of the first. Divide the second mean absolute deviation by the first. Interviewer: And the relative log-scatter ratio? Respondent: 1.8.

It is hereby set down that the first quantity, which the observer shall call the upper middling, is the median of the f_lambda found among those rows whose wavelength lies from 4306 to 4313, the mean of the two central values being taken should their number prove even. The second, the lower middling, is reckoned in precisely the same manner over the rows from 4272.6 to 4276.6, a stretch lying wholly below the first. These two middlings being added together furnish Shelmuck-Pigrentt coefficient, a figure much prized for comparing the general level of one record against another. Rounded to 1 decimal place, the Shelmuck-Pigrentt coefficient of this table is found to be 14.0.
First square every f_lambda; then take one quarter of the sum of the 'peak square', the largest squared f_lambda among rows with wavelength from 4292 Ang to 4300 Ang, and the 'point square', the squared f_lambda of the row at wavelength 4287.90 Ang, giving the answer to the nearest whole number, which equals 31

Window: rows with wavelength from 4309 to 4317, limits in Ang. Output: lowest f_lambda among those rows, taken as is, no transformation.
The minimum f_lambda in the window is 6.4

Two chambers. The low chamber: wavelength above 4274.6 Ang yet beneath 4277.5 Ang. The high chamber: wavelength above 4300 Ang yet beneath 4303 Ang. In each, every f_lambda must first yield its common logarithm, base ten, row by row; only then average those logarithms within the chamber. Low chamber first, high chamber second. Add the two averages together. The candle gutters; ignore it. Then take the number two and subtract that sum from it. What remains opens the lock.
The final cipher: 0.318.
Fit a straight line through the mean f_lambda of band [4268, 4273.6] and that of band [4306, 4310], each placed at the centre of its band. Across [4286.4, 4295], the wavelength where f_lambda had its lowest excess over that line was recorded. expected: 4289.87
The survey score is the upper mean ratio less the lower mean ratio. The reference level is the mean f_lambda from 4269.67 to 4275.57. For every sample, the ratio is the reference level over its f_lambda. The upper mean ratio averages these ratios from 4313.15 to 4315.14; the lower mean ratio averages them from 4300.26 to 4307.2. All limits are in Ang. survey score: -0.13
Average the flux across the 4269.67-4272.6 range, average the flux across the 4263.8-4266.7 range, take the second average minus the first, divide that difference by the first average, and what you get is 0.13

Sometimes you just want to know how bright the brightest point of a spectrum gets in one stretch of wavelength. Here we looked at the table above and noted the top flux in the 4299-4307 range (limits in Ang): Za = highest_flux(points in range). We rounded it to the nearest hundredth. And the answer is 7.03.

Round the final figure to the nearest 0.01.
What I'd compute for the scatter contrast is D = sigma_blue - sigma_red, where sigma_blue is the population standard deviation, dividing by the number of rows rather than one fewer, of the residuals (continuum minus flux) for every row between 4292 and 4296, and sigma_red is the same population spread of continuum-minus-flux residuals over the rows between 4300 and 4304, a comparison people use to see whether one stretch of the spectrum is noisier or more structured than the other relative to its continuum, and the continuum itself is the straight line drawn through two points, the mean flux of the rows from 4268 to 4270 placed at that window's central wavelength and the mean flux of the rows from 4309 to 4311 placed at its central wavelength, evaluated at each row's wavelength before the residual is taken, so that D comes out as -0.14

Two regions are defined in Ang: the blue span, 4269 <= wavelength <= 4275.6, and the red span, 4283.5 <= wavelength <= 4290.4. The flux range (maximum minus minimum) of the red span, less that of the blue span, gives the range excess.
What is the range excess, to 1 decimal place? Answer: 0.7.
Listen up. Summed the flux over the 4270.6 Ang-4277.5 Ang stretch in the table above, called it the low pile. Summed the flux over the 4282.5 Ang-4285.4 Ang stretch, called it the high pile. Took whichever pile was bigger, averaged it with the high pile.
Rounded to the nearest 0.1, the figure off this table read 38.9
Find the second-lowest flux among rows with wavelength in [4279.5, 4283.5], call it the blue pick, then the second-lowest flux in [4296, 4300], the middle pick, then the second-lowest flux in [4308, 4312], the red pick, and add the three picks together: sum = 20.8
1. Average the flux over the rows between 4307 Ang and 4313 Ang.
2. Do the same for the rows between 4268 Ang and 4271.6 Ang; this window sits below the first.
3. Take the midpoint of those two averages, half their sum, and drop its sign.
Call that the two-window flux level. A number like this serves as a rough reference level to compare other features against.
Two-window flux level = 7.1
